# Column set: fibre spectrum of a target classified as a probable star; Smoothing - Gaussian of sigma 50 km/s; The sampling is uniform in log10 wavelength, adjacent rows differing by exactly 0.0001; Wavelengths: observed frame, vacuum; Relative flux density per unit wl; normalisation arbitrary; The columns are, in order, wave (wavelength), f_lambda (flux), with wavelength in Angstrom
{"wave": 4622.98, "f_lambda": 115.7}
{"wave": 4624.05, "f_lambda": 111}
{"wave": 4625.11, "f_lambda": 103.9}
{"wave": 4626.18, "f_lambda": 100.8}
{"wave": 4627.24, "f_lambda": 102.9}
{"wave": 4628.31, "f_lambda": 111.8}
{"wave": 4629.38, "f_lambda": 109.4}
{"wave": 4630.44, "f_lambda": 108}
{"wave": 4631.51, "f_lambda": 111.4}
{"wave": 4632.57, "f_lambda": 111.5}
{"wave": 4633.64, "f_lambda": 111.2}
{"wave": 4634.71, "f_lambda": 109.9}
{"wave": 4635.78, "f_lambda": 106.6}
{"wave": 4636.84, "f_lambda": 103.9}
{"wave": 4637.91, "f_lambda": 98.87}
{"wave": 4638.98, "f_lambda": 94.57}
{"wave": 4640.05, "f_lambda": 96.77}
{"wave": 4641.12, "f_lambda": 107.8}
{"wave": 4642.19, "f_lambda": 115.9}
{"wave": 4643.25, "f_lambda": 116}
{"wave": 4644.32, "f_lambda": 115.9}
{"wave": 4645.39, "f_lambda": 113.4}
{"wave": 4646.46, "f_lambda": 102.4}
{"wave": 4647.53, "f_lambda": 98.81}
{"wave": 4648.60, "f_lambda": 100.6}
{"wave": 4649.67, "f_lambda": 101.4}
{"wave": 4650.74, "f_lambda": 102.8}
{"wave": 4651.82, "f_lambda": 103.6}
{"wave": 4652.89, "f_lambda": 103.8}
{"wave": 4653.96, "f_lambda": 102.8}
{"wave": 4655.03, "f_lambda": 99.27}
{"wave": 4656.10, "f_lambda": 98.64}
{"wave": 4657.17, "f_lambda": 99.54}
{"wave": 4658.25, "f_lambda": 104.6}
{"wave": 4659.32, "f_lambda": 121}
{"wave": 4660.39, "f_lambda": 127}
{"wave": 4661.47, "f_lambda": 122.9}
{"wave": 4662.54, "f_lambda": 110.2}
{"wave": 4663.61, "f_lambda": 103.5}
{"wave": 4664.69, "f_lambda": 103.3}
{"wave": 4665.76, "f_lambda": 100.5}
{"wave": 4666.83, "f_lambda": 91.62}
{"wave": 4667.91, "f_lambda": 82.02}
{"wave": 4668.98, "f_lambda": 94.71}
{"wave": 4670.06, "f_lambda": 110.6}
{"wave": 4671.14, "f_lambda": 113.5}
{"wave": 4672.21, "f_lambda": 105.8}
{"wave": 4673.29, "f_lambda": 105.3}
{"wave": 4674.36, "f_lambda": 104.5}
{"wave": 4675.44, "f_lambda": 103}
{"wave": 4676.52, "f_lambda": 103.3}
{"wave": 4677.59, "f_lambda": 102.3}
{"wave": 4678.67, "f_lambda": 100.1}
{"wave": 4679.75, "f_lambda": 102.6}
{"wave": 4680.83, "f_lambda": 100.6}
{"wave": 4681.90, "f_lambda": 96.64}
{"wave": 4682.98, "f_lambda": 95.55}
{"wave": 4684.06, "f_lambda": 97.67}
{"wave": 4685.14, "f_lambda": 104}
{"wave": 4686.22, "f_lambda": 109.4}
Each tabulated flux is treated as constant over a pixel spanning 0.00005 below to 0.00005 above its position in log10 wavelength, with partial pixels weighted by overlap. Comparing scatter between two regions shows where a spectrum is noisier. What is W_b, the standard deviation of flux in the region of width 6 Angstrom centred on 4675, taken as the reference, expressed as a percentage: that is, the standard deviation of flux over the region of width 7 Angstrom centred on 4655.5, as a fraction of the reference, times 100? 187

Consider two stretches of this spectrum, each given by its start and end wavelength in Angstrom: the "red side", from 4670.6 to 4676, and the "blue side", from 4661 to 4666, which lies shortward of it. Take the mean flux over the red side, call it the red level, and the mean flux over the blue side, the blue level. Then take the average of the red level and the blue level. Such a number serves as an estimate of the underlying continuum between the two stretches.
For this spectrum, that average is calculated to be 107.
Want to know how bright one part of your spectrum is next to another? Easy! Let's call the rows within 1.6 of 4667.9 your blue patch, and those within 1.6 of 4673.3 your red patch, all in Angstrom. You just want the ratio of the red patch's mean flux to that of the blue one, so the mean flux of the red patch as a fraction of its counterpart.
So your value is 1.18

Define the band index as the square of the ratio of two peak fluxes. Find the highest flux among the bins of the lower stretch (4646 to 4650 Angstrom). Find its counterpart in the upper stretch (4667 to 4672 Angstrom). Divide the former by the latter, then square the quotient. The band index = 0.81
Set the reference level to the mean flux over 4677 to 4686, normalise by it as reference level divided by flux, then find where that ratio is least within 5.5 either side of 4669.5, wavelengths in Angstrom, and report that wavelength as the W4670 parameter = 4671.14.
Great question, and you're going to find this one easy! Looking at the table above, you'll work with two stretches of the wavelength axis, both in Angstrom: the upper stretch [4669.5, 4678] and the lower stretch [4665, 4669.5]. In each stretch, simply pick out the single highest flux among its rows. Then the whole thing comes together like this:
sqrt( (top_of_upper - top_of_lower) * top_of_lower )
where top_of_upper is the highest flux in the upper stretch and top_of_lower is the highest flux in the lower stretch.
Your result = 36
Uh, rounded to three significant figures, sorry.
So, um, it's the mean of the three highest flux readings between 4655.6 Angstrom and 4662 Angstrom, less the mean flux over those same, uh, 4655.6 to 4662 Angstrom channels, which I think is 11.4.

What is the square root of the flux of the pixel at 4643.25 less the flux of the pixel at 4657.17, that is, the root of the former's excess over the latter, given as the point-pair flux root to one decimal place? 4.1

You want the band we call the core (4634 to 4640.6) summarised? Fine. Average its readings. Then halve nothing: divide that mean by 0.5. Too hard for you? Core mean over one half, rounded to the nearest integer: 204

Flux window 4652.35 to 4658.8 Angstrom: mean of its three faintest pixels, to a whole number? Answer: 99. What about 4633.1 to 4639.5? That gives 99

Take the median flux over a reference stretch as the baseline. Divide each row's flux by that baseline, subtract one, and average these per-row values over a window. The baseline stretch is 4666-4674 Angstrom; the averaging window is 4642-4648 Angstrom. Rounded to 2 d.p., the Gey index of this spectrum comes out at 0.05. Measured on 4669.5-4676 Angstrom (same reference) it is 0.02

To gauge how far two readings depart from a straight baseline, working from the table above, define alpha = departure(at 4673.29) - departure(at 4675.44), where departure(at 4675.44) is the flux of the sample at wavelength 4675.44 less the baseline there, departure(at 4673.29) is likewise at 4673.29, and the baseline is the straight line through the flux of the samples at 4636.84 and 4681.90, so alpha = 2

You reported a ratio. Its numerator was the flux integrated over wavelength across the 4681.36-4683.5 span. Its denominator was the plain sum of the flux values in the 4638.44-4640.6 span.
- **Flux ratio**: 1.08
